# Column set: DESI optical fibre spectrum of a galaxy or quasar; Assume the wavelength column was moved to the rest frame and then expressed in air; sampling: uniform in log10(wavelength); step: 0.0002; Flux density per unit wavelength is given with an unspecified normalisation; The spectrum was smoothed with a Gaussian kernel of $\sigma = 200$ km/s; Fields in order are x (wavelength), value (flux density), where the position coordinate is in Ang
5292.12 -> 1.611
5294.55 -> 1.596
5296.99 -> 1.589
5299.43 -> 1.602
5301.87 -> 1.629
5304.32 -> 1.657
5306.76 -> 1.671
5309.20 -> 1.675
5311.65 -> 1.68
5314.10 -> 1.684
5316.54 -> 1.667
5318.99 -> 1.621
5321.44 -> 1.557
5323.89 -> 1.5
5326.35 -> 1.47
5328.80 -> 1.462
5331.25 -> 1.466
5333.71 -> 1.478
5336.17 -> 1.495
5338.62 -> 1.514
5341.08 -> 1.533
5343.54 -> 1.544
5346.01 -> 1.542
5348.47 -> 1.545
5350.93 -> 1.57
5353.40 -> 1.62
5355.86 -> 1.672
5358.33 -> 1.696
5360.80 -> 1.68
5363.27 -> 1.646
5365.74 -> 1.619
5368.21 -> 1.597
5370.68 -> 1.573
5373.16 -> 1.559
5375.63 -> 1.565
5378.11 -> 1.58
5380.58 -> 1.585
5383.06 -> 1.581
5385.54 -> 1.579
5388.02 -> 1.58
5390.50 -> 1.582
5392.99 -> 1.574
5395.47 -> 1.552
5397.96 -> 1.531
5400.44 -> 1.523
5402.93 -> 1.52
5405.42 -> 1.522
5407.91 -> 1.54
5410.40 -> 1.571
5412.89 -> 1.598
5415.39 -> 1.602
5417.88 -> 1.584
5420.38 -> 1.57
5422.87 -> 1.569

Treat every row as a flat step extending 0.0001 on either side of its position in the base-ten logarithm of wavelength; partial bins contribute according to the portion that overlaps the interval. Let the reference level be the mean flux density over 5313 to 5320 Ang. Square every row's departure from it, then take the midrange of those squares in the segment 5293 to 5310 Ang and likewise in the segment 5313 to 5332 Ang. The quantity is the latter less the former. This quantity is 0.017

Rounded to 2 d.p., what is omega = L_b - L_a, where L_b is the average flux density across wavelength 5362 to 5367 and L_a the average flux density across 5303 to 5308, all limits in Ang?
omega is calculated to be -0.03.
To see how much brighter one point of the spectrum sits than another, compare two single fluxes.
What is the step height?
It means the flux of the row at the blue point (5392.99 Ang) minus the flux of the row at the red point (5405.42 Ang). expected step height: 0.05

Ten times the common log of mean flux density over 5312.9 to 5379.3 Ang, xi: 1.97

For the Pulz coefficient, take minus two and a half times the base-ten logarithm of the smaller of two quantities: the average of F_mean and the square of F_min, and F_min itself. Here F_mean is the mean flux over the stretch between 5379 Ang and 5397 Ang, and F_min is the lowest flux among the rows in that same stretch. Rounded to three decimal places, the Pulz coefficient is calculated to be -0.477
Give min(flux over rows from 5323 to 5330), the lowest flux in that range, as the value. 1.462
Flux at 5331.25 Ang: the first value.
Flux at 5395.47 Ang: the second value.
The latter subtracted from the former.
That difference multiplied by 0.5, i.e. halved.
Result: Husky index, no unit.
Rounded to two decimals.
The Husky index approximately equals -0.04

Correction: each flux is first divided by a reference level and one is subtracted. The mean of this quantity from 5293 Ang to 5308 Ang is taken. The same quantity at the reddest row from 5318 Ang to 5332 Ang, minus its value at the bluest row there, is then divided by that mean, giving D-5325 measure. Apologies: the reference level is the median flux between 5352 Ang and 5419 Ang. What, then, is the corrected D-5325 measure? -4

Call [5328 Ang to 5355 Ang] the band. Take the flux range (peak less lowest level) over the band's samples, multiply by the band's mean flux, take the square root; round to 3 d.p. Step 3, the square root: 0.491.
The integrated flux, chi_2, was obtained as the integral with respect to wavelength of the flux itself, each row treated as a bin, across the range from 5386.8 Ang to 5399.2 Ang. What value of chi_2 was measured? 19.4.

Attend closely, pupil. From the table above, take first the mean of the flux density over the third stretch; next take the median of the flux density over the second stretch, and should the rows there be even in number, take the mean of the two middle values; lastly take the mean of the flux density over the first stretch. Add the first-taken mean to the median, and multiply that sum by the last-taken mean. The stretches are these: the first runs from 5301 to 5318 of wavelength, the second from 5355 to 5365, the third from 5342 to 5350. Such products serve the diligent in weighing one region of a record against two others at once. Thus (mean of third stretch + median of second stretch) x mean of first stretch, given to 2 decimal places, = 5.36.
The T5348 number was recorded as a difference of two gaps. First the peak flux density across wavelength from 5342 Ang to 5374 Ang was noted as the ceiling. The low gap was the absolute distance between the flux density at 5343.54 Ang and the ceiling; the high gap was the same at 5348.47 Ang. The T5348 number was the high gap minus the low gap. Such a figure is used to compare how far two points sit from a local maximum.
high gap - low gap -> 0.00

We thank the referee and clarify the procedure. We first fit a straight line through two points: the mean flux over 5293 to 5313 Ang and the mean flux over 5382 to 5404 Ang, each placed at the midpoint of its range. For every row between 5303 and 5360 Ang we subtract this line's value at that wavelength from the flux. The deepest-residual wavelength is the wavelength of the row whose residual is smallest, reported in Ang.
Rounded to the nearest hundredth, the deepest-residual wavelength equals 5328.80 Ang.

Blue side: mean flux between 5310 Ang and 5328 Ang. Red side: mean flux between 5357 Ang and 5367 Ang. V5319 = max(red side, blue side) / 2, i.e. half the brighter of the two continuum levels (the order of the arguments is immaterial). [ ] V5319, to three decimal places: 0.830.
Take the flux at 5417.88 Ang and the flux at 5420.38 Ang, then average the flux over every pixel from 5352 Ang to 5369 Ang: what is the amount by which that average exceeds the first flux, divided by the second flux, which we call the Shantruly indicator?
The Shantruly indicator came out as 0.04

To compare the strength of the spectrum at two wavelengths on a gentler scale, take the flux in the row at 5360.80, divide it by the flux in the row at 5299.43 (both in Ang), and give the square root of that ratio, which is 1.02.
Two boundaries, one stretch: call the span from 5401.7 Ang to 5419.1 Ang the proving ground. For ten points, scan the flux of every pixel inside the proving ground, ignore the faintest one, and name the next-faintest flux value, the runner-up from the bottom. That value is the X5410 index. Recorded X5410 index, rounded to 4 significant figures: 1.522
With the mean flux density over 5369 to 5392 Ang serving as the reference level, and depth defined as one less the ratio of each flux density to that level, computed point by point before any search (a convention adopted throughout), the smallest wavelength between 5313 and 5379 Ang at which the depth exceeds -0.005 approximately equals 5321.44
